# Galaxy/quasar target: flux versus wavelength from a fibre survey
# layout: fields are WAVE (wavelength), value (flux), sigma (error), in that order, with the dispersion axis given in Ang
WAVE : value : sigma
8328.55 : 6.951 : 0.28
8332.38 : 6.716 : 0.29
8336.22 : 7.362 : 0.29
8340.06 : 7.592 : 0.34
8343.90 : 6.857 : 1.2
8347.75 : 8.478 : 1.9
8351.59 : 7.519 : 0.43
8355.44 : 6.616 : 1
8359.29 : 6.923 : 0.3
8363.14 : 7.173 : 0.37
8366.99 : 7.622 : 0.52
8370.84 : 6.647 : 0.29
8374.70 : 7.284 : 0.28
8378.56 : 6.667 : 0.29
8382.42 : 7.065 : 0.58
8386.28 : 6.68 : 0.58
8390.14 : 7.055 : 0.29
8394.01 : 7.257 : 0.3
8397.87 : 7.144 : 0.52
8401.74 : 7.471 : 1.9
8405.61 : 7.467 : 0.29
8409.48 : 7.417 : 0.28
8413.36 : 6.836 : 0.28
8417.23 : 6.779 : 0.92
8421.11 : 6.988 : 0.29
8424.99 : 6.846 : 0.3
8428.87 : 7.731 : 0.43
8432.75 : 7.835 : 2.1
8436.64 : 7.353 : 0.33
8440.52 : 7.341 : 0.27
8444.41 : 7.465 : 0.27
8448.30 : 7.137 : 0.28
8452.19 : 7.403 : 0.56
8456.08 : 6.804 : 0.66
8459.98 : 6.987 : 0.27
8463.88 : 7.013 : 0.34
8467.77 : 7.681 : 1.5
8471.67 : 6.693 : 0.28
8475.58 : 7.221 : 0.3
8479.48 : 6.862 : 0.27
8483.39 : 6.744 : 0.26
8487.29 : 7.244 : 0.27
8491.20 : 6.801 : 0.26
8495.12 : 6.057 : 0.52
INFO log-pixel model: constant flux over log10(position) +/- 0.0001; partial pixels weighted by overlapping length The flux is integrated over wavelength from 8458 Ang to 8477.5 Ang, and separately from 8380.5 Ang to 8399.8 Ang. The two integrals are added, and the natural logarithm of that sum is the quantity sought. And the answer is 5.616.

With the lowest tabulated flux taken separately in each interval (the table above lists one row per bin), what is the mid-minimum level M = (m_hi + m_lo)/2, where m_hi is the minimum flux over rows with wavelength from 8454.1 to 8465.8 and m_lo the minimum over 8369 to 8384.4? 6.73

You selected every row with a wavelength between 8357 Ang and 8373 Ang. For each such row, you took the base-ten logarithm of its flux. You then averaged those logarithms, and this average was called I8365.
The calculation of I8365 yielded 0.850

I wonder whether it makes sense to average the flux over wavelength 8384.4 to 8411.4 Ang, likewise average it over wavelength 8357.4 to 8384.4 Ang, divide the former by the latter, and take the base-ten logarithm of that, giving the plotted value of 0.010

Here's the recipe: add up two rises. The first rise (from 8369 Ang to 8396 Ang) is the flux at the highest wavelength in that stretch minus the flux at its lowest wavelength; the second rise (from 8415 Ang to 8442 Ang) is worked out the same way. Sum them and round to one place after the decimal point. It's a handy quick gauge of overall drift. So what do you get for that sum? 1.2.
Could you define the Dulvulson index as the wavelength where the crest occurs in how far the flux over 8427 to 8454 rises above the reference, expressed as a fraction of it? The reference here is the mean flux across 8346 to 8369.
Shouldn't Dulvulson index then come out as 8432.75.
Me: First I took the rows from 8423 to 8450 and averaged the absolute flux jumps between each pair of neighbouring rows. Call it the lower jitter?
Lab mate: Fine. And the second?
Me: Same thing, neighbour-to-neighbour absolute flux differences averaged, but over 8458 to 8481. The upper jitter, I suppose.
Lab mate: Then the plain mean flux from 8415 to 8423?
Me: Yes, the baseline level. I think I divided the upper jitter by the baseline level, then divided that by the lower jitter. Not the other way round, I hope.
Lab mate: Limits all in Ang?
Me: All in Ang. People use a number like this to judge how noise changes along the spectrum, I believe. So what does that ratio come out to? 0.231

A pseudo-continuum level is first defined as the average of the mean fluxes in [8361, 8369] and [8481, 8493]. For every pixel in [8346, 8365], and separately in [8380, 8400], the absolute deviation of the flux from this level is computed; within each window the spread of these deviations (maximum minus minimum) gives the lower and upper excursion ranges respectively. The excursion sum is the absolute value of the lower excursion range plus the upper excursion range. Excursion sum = 1.77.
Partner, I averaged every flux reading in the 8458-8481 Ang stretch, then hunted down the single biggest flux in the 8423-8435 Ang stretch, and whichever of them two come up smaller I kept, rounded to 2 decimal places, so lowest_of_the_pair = 7.08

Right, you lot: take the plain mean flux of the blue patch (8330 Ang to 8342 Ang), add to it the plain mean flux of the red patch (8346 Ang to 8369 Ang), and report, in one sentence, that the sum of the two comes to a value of 14.6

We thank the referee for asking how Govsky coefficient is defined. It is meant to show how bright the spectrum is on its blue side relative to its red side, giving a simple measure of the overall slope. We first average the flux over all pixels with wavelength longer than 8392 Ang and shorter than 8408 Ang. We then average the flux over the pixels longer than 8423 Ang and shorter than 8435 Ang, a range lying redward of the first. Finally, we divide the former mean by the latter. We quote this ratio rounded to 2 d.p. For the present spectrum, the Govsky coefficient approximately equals 0.98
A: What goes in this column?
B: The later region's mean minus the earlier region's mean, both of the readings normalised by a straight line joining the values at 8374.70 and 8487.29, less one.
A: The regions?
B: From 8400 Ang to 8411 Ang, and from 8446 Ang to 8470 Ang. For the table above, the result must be -0.04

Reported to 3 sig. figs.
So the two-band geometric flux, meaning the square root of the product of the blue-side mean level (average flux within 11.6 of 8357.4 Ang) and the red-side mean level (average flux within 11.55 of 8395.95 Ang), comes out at 7.28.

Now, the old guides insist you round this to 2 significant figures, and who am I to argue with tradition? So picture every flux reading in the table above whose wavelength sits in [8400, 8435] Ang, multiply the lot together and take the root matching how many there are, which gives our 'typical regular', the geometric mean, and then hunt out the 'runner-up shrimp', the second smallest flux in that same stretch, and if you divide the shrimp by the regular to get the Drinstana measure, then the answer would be 0.94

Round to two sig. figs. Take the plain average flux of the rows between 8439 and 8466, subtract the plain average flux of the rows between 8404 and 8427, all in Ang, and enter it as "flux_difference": 0.11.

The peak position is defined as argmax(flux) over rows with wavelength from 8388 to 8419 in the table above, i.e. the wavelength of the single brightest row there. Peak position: 8401.74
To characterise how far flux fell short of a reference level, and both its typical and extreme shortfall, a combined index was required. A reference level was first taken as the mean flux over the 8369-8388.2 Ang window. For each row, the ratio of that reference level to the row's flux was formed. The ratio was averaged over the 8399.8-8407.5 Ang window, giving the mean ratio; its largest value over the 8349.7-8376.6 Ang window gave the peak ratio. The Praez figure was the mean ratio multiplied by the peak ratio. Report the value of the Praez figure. 0.95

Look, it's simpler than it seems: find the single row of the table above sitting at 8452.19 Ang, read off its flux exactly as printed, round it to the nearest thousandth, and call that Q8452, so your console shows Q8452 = 7.403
